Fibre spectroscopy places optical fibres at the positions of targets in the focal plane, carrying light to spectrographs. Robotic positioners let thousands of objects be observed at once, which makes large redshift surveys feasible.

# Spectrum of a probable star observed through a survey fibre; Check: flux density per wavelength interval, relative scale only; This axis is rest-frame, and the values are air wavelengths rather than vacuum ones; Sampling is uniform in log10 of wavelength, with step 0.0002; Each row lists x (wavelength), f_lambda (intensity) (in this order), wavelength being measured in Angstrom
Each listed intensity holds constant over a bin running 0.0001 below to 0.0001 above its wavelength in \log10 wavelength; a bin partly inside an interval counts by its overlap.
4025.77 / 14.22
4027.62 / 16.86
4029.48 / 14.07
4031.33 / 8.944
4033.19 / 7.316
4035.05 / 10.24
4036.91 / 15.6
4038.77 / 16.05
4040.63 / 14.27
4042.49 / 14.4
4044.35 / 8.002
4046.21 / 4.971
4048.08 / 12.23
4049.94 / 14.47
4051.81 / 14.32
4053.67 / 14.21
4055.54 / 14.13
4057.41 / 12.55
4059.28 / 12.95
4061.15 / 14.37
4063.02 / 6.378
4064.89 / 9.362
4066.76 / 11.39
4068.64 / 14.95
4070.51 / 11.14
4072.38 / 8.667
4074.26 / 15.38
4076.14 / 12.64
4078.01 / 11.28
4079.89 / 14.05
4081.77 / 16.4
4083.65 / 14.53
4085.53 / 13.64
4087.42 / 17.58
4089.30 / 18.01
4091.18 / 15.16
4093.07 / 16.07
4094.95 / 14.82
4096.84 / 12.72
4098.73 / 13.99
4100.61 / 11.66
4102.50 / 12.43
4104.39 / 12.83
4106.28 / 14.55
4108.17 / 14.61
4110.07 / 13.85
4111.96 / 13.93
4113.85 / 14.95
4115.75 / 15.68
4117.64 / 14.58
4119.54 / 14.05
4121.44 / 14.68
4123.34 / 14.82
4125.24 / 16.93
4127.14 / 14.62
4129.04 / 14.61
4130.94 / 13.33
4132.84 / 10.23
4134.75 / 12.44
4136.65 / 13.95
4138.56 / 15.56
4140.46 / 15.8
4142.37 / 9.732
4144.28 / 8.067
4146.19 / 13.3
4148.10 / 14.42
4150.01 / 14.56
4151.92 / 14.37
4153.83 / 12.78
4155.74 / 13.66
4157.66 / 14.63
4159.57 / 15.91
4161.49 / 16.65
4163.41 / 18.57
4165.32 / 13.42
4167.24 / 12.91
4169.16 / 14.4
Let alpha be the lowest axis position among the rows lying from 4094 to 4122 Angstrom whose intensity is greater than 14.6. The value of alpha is 4094.95 Angstrom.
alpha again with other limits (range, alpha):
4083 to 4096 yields 4087.42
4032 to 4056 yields 4036.91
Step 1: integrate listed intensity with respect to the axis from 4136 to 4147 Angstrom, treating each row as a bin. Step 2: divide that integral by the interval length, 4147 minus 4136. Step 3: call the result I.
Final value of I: 13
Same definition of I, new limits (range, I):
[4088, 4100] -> 15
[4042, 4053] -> 11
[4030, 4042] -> 12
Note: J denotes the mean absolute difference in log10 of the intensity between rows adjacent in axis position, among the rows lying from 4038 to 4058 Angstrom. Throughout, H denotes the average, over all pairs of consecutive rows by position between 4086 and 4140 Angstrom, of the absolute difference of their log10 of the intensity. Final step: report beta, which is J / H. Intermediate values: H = 0.038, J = 0.104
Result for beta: 2.7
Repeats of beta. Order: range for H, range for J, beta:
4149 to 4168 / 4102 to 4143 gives 1.0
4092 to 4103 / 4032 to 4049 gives 3.1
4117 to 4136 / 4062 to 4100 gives 1.9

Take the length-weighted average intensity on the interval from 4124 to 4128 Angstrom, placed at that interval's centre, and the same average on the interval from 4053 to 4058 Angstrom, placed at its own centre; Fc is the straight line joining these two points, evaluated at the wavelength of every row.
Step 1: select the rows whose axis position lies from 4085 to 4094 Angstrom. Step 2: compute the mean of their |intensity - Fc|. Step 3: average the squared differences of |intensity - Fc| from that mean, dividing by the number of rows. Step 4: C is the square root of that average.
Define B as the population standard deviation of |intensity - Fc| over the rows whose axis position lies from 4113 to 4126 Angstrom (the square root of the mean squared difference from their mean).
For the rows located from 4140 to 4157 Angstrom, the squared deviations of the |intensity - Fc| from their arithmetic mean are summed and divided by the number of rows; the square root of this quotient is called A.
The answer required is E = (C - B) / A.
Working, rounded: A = 2.3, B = 0.40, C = 1.2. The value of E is 0.3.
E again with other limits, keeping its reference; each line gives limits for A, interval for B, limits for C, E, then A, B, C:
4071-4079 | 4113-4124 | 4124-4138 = 0.7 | 1.7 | 0.40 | 1.5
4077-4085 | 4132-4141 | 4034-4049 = 0.3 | 1.2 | 2.00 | 2.4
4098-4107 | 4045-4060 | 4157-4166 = -1.3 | 1.0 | 2.51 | 1.1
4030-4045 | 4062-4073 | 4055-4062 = -1.1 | 1.6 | 2.14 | 0.3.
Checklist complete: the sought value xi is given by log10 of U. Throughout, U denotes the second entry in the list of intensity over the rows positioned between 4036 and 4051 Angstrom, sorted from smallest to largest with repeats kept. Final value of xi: 0.90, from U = 8.002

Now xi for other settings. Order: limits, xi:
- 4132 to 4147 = 0.99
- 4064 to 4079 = 0.97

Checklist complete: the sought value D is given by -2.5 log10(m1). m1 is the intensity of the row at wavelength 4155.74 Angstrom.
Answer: -2.84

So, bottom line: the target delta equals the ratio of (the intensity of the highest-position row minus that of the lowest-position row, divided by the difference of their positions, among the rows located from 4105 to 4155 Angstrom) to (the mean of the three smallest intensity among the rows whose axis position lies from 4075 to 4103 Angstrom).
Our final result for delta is 0.00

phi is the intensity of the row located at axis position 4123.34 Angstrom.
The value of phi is 14.82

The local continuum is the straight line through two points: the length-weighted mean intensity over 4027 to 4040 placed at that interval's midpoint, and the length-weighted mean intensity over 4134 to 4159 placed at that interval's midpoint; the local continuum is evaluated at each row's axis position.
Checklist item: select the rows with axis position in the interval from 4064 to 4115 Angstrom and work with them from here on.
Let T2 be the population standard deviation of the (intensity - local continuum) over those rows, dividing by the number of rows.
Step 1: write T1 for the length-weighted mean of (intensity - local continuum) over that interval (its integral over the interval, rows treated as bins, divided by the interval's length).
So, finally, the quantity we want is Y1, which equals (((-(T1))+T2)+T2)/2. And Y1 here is 1.8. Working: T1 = 0.7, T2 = 2.2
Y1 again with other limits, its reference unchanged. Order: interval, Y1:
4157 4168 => 1.0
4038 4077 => 3.3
